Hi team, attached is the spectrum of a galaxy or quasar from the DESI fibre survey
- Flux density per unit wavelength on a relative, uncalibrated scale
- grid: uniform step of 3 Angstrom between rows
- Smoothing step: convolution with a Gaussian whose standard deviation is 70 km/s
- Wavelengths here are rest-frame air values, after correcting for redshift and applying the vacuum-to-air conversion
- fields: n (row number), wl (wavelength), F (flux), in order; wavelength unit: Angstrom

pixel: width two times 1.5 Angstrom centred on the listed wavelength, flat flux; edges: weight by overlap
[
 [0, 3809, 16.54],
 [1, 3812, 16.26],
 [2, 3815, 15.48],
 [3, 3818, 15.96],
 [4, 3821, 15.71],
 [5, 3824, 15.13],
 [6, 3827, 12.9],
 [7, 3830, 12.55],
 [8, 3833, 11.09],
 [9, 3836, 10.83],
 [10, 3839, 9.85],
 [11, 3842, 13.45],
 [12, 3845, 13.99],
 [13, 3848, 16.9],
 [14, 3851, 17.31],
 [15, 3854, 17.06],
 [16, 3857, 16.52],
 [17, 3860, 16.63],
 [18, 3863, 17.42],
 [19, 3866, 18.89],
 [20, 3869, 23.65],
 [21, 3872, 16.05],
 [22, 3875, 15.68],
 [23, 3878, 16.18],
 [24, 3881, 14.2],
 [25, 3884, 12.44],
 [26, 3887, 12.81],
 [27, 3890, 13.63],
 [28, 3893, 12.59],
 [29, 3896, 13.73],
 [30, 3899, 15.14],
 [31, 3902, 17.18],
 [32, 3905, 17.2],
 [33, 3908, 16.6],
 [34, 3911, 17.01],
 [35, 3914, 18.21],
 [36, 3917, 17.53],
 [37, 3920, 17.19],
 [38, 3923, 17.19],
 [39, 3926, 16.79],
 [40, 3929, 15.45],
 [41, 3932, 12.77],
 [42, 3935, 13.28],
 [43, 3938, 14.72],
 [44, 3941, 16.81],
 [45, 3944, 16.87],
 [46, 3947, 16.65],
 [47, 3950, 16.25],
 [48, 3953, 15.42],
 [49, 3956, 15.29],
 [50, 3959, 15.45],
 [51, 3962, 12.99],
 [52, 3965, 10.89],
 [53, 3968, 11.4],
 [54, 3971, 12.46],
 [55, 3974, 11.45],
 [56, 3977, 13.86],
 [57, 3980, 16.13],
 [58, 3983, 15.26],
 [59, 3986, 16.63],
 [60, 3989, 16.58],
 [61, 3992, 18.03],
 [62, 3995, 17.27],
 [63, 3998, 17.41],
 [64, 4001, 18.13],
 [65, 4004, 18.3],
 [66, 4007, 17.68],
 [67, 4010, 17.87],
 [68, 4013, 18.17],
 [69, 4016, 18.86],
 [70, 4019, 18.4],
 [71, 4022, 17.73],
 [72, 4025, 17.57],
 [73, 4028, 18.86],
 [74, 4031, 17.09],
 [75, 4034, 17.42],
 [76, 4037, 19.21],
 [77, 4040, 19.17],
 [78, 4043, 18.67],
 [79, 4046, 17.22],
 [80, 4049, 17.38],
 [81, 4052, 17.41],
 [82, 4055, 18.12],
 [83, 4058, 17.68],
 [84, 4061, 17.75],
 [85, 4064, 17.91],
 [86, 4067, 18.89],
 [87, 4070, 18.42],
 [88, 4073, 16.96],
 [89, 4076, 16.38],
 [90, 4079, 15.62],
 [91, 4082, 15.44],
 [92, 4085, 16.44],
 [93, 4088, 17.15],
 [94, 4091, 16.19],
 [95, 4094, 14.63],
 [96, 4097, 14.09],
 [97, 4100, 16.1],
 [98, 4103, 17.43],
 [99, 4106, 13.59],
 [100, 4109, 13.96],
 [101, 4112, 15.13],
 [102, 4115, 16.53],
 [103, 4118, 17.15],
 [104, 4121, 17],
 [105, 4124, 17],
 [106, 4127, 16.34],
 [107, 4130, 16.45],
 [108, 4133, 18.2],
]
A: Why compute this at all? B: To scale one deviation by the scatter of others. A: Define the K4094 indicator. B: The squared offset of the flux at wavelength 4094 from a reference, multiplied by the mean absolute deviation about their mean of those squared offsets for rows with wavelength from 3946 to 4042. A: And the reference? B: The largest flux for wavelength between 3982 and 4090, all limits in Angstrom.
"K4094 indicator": 299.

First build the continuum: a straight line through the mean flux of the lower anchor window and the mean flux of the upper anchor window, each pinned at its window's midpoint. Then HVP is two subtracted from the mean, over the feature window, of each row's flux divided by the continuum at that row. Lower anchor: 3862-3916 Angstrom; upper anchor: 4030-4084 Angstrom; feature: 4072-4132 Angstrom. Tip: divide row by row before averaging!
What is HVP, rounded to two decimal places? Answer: -1.11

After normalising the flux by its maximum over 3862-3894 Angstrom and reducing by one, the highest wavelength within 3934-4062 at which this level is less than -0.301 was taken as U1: 3983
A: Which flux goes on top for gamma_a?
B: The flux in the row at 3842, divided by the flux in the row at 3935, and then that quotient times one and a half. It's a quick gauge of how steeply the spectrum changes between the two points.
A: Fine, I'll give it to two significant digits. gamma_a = 1.5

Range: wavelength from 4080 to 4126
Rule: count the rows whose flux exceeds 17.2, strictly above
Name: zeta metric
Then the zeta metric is 1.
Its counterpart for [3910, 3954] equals 2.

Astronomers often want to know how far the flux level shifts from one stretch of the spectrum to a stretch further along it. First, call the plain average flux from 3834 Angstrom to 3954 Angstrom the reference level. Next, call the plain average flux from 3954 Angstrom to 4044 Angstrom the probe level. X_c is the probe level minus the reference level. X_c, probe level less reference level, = 0.77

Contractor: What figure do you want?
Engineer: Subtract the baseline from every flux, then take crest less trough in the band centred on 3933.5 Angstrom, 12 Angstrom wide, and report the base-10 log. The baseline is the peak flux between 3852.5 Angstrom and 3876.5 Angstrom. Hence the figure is 0.43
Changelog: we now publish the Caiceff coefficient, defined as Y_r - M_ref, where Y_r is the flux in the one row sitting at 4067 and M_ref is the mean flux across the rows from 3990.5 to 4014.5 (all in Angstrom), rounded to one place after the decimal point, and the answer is 1.0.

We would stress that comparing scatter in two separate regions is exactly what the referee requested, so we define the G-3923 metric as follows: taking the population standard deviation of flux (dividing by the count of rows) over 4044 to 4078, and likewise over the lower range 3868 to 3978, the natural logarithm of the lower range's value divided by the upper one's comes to 1.3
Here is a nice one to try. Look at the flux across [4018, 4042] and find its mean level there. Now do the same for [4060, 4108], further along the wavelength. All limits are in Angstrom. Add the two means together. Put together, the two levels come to 35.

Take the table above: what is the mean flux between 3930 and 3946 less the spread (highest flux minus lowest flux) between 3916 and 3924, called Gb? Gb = 14.6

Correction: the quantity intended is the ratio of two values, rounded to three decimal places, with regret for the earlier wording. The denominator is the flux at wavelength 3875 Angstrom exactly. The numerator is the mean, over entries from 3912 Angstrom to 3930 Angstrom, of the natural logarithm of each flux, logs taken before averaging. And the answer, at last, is 0.181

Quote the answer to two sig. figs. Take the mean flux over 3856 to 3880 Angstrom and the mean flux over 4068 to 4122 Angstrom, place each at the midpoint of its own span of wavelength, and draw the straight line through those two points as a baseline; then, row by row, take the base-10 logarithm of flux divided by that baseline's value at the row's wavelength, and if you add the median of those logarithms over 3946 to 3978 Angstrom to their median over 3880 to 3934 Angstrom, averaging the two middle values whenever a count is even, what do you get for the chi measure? -0.12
